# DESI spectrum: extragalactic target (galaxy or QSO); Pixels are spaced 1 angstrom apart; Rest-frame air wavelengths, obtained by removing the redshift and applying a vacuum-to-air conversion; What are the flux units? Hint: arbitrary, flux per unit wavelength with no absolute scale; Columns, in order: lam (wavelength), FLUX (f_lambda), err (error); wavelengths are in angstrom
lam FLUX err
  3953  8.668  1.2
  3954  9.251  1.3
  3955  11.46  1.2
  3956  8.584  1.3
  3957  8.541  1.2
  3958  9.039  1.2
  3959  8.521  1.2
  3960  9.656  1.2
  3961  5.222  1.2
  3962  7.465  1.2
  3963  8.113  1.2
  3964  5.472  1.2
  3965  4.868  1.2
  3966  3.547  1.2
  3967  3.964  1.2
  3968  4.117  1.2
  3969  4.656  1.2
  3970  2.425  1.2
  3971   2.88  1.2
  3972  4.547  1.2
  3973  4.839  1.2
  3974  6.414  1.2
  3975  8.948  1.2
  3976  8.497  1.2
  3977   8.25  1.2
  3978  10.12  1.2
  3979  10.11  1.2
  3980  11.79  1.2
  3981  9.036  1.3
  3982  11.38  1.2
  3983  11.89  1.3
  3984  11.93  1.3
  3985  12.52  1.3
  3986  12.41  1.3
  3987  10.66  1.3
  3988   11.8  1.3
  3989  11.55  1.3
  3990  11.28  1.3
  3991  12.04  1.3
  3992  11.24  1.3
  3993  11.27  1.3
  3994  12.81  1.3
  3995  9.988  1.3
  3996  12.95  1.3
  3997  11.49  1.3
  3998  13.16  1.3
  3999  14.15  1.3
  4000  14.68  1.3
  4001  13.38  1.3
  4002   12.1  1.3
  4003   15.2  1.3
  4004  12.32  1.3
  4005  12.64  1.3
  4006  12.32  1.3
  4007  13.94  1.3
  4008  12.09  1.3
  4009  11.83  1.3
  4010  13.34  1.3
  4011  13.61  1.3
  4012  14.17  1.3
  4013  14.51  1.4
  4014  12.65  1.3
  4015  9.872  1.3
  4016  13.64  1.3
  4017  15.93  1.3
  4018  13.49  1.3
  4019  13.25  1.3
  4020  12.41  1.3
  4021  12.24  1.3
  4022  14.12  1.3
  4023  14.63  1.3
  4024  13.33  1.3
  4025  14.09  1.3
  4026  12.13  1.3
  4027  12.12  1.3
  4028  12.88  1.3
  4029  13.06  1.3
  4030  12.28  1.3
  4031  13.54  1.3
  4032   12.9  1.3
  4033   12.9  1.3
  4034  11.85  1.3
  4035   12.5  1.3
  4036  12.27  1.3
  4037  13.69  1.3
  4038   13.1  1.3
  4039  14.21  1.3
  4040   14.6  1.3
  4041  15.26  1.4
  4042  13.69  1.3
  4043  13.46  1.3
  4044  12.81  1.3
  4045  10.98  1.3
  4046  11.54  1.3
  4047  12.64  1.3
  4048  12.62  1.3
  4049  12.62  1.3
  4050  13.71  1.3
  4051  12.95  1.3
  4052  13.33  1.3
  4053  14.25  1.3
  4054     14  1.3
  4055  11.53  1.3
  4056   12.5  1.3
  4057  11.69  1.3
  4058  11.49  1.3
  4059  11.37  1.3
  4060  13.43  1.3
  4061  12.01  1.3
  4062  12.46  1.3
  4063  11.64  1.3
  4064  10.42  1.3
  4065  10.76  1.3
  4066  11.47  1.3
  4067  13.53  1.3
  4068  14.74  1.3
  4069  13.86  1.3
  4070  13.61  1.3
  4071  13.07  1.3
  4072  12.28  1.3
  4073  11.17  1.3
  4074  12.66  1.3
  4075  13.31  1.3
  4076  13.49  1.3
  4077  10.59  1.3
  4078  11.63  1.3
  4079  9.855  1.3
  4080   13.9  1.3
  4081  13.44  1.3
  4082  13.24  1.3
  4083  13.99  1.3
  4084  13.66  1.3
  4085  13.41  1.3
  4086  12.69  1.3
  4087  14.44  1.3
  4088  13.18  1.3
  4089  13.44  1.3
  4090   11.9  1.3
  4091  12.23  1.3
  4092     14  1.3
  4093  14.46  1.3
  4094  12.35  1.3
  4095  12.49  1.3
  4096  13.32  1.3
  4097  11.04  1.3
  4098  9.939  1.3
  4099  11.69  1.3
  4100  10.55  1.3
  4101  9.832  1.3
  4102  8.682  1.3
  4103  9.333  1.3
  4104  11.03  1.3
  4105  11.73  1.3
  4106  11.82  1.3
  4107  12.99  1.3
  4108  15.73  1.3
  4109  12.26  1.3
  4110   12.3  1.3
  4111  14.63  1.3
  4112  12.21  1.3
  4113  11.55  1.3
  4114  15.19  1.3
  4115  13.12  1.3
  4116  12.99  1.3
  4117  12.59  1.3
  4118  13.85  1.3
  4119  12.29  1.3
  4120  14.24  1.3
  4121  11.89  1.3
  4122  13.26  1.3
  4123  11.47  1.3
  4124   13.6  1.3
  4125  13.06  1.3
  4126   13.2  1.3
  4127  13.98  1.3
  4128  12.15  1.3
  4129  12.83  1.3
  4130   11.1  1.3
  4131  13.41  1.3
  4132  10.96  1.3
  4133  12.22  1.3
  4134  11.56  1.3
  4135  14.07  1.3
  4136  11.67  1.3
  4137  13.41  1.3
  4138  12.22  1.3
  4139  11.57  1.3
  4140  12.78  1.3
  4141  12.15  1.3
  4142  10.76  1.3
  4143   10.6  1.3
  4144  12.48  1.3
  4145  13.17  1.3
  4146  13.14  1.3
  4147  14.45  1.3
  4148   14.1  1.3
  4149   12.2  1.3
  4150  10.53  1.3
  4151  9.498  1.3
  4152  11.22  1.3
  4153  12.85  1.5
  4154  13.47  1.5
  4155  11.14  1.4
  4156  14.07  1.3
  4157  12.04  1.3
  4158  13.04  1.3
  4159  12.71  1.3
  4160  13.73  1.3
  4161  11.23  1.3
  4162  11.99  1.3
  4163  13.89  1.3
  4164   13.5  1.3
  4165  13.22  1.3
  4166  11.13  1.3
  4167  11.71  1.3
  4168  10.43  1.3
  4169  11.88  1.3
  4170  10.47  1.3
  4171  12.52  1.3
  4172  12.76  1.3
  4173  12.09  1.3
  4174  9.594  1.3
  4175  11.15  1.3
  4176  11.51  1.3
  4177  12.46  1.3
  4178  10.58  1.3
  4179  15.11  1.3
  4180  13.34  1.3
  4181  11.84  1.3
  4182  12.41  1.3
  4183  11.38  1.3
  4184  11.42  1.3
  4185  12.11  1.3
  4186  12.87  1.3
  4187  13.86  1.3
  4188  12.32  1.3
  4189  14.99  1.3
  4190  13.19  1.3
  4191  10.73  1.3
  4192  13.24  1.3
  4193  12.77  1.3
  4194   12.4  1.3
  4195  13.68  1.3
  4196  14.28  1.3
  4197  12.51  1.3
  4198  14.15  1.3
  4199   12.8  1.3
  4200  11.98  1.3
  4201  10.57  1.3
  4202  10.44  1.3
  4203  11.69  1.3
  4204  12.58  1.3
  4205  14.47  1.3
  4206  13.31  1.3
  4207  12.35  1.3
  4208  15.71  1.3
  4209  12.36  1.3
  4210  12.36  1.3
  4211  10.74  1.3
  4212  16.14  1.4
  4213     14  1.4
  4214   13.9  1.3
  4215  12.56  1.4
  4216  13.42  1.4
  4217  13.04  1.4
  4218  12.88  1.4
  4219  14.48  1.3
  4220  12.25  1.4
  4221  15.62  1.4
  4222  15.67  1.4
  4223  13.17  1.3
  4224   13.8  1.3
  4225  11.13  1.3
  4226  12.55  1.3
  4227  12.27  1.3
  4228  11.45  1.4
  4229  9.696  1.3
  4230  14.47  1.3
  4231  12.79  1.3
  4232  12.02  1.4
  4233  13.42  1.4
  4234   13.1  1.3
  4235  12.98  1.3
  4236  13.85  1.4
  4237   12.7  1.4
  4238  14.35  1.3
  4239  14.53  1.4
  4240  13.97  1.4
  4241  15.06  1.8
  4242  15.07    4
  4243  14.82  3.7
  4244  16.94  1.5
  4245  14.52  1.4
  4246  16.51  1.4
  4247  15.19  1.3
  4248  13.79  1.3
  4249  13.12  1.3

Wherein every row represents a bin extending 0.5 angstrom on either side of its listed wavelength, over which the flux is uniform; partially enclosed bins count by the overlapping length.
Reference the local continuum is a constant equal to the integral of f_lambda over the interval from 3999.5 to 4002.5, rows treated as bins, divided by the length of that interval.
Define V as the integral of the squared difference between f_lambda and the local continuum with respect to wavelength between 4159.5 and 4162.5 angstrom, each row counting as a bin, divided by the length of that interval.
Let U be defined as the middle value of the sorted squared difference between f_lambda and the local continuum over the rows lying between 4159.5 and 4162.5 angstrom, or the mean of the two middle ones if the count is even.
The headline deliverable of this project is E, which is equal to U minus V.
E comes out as -0.3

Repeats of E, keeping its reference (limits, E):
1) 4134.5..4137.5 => -0.7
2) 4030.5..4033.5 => 0.1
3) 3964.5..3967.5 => 2.7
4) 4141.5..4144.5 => 1.7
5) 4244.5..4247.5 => -1.5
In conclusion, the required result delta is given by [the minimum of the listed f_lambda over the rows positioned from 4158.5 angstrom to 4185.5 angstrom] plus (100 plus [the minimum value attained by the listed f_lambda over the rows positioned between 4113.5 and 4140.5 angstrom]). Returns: 120.6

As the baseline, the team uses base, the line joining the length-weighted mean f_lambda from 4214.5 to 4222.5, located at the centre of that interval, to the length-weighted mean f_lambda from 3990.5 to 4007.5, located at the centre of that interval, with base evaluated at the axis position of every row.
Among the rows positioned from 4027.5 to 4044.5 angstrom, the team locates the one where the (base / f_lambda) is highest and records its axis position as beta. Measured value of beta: 4034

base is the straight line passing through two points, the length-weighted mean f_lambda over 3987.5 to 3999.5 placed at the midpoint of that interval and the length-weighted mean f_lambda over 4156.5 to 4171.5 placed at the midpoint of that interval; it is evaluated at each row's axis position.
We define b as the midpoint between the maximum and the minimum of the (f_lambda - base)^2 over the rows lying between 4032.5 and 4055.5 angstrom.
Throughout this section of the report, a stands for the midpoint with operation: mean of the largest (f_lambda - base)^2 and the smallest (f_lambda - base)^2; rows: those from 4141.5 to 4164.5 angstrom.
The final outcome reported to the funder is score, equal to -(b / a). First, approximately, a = 3.7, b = 5.2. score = -1.4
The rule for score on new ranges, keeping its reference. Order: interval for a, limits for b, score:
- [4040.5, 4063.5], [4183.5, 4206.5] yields -0.7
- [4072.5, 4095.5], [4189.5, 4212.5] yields -2.7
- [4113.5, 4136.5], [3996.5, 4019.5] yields -1.7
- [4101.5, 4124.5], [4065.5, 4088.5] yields -0.6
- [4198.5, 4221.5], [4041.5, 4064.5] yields -0.3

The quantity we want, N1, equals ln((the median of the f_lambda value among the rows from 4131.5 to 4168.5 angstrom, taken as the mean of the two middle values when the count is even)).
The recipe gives 2.50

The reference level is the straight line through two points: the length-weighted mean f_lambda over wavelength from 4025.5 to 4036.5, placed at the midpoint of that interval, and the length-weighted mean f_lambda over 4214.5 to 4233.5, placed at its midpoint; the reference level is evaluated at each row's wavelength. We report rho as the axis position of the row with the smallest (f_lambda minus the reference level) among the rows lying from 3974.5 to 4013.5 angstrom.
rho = 3977 angstrom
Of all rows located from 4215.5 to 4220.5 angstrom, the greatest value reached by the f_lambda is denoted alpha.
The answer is 14.48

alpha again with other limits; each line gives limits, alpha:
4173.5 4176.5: 11.51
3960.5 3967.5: 8.113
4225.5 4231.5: 14.47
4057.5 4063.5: 13.43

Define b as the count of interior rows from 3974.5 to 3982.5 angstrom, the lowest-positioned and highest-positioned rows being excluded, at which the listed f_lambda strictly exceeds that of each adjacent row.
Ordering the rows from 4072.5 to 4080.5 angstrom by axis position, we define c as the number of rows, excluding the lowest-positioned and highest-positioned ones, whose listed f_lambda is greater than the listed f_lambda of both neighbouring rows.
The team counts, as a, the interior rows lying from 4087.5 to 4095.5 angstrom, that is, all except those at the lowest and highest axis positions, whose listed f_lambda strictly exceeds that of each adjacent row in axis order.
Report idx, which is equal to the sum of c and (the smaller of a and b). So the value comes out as 4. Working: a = 2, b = 2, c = 2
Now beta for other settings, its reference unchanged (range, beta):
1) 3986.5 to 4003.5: 3995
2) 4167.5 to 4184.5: 4174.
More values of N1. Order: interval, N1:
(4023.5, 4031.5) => 2.56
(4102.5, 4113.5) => 2.50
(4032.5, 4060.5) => 2.55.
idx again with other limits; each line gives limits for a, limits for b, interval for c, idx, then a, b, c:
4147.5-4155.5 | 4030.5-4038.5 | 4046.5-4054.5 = 3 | 1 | 2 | 2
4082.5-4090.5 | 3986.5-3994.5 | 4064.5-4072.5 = 3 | 2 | 2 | 1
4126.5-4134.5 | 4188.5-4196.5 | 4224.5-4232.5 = 3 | 3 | 1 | 2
